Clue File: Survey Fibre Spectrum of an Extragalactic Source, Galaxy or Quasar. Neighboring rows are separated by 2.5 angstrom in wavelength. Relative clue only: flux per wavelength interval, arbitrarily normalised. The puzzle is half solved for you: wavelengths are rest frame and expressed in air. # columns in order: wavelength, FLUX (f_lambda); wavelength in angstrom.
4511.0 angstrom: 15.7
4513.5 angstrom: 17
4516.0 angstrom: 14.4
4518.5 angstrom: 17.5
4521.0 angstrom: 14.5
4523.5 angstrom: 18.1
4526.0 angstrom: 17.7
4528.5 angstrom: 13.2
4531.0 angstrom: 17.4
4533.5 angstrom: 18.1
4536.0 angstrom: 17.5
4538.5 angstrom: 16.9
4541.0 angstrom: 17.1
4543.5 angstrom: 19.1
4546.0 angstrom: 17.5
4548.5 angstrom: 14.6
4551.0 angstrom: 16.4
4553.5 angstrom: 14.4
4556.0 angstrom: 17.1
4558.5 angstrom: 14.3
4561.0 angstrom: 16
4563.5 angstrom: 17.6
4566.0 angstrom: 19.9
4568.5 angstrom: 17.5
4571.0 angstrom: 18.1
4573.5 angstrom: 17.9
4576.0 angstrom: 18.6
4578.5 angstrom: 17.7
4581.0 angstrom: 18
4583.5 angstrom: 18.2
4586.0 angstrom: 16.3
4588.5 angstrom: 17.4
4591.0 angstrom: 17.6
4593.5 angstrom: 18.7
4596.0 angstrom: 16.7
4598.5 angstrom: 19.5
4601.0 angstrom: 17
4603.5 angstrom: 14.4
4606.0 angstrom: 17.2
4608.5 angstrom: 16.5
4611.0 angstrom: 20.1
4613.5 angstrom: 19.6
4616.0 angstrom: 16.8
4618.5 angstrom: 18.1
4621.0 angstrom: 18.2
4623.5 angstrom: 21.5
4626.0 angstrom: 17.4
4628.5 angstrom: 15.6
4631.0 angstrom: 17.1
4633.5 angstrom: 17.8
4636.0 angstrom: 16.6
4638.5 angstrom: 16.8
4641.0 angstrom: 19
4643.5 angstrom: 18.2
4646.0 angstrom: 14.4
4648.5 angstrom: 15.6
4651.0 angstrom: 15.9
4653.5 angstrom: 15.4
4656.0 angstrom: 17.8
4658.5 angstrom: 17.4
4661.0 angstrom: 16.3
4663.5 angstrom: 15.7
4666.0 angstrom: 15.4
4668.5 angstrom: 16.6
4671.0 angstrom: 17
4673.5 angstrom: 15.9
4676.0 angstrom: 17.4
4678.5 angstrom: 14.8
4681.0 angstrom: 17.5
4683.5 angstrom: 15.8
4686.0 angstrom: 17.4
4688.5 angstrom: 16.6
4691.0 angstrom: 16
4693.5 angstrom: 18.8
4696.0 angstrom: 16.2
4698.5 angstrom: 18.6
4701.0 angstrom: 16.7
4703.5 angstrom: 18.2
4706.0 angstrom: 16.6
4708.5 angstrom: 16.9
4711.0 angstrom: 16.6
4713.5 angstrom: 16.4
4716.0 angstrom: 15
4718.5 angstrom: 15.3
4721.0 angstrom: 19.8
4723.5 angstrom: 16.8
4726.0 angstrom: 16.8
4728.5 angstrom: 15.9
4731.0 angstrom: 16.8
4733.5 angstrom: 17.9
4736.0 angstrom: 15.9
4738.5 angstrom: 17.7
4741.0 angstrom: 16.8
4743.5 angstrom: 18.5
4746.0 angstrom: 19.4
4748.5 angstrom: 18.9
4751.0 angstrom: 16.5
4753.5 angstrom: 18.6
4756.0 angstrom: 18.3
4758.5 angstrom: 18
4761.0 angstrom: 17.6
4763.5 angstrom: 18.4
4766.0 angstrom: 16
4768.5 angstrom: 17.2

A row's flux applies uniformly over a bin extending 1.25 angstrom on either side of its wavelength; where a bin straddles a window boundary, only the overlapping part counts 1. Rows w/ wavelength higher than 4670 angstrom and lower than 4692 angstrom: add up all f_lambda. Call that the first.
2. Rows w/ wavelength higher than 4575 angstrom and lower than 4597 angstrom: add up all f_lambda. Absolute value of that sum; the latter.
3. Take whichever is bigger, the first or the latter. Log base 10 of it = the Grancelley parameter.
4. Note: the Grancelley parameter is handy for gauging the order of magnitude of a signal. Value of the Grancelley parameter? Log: 2.20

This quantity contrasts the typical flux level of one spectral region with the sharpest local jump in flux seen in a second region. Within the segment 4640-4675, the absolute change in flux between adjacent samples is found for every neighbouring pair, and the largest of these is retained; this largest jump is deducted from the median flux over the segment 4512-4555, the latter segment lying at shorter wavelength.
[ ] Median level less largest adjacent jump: 13.3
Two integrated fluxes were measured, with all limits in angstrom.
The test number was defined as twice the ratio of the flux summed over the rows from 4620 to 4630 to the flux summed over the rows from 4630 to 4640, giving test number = 2.1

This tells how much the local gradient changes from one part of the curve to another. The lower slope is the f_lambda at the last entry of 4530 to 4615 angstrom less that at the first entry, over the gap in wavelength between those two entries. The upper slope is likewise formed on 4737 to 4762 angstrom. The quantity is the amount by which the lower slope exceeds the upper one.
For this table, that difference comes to 0.03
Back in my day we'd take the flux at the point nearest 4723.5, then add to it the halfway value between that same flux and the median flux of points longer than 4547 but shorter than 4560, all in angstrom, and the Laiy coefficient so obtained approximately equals 32.5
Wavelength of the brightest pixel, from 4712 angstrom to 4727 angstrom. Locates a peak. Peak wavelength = 4721.0 angstrom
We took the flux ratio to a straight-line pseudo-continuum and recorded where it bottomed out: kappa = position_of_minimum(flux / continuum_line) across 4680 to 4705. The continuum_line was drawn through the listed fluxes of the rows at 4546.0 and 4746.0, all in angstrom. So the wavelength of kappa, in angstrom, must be 4683.5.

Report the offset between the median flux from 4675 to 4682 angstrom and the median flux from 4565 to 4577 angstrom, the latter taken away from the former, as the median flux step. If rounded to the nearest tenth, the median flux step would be -0.7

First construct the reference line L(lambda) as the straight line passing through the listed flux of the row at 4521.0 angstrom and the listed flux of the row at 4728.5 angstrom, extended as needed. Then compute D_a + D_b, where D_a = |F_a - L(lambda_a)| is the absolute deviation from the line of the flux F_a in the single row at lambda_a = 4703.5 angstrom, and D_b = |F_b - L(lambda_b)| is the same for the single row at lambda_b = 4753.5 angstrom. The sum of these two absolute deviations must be 5.0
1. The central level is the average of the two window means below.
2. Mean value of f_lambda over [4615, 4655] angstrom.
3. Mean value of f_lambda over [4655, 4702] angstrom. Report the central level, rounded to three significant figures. 16.9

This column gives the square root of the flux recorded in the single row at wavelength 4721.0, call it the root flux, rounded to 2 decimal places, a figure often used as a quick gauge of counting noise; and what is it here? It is 4.45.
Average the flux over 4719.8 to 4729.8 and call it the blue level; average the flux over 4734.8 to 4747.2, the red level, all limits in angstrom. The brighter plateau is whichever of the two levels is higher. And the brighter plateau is 17.7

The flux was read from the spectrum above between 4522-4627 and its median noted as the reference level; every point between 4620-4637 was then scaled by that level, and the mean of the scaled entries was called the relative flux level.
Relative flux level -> 1.01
